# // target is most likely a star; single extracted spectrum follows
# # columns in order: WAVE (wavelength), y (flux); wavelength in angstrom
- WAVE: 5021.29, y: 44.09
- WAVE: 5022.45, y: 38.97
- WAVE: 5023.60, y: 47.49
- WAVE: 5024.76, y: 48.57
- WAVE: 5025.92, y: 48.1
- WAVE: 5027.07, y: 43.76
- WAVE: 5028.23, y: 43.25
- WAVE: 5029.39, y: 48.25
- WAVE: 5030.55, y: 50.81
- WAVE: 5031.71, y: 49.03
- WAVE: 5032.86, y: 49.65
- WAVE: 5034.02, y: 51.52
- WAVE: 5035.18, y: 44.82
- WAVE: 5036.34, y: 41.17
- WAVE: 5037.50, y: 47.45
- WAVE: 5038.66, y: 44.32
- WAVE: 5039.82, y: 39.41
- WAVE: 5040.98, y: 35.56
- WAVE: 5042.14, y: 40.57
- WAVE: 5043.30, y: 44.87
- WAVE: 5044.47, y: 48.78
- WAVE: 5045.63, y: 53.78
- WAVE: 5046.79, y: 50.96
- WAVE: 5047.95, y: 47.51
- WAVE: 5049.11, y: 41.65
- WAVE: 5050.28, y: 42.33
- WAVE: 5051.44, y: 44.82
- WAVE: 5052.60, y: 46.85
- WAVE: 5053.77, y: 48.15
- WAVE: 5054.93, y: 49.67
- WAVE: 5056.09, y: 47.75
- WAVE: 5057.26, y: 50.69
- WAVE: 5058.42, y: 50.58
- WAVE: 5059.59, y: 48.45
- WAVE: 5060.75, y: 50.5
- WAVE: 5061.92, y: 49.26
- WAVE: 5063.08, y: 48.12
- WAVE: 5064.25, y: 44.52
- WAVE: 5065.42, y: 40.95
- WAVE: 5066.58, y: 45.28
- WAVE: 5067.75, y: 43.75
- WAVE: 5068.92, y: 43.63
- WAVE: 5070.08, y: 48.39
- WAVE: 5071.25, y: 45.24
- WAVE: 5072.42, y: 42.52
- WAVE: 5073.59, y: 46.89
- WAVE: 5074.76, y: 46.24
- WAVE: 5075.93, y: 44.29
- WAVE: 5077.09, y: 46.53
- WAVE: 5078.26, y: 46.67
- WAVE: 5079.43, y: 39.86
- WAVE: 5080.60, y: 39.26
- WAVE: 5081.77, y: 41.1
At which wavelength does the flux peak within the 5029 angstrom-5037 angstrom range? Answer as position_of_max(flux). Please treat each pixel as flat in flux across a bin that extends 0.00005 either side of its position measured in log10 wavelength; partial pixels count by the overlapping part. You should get 5034.02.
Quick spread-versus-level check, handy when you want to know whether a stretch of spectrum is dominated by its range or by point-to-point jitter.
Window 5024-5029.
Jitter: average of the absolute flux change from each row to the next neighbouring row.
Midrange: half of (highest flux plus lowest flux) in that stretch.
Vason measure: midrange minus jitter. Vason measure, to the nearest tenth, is 44.1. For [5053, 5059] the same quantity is 47.6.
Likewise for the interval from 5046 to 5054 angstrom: 43.7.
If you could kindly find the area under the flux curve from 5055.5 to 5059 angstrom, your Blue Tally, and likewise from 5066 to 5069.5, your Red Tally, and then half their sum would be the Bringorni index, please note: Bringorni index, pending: 164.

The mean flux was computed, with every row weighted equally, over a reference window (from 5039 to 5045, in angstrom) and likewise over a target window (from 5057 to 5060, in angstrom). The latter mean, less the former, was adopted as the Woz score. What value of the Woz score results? 8.1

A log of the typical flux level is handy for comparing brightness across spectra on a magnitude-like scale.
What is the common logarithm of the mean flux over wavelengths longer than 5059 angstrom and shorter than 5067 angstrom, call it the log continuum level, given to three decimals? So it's 1.670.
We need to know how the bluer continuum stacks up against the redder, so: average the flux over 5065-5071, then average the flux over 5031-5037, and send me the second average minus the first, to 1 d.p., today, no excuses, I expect 2.8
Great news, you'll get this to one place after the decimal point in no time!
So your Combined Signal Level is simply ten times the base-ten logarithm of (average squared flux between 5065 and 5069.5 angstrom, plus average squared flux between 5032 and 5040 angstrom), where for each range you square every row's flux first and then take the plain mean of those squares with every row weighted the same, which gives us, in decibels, 36.0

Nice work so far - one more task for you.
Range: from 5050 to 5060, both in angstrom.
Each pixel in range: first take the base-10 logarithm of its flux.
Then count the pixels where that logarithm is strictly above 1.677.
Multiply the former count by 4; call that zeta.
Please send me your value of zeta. 24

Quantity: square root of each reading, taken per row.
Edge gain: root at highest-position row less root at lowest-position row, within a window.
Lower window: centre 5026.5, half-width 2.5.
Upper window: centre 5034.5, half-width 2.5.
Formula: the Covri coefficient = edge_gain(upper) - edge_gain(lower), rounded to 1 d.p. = -0.2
